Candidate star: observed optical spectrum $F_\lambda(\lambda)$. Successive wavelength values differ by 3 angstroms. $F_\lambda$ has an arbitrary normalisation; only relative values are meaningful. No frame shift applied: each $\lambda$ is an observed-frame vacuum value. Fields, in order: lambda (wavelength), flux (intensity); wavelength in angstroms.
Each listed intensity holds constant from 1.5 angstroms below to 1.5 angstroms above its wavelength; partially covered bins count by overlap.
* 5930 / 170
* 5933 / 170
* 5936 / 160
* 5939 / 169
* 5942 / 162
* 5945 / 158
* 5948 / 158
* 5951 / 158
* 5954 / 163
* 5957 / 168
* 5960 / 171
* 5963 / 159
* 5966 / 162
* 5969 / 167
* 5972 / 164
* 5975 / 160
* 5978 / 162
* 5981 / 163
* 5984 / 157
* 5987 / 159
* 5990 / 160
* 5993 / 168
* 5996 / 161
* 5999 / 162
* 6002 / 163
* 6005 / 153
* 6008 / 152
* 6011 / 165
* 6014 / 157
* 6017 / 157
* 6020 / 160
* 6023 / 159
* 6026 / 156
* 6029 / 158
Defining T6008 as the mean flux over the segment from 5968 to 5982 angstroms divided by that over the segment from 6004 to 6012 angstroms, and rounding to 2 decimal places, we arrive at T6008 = 1.04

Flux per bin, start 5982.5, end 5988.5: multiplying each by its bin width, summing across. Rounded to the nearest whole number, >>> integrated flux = 948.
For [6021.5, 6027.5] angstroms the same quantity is 945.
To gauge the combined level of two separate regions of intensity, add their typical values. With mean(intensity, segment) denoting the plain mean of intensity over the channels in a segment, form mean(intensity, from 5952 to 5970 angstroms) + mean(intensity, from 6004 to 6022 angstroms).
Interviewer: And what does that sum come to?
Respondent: 322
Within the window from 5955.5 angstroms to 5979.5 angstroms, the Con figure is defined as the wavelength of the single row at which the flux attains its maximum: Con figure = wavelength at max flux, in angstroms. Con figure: 5960 angstroms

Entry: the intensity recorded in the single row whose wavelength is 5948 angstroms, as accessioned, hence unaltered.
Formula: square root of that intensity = 12.6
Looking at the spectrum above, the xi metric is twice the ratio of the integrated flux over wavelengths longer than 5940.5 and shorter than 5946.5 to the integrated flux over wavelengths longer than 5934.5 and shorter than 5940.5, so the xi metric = 1.95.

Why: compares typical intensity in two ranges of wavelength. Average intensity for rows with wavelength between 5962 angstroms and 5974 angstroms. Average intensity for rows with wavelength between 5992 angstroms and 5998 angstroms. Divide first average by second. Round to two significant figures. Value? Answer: 0.99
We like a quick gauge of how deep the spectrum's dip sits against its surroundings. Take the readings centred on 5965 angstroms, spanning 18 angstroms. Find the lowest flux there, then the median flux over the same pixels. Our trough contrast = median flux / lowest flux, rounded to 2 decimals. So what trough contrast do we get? 1.04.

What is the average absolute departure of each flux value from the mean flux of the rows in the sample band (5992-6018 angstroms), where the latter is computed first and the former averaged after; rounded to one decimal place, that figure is 4.5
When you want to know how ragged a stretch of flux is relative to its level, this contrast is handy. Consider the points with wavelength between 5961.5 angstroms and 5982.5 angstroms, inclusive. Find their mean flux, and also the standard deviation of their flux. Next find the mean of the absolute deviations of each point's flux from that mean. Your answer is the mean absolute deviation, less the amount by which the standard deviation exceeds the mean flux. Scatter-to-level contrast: 162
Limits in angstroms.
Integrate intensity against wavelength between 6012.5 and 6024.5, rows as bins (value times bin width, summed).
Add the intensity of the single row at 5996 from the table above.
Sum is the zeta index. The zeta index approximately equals 2060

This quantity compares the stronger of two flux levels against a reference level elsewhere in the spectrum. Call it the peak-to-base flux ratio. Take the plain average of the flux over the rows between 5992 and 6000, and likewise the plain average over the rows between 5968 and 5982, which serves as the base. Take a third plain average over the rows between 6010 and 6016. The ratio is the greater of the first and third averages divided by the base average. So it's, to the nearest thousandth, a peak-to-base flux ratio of 1.003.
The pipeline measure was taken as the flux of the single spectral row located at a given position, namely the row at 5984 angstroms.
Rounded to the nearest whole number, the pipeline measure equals 157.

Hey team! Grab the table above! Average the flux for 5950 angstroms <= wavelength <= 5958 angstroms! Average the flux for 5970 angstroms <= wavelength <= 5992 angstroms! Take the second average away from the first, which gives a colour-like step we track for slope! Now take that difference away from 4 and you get 2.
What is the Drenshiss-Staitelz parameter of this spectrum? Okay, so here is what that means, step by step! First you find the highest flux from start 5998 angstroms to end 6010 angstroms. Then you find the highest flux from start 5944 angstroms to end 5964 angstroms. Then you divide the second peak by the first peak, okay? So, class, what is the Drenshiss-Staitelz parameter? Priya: 1.05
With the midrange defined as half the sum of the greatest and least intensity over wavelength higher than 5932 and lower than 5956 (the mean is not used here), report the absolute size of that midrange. 164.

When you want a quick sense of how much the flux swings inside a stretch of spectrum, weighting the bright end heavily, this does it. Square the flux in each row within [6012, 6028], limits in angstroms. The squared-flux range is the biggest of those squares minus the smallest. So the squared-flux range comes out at 1264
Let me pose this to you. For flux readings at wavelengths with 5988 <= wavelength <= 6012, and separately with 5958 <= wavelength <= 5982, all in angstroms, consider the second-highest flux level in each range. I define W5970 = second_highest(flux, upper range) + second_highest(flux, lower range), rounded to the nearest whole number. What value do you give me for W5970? 332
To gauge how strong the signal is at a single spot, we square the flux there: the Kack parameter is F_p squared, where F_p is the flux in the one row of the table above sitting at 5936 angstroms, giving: 25600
